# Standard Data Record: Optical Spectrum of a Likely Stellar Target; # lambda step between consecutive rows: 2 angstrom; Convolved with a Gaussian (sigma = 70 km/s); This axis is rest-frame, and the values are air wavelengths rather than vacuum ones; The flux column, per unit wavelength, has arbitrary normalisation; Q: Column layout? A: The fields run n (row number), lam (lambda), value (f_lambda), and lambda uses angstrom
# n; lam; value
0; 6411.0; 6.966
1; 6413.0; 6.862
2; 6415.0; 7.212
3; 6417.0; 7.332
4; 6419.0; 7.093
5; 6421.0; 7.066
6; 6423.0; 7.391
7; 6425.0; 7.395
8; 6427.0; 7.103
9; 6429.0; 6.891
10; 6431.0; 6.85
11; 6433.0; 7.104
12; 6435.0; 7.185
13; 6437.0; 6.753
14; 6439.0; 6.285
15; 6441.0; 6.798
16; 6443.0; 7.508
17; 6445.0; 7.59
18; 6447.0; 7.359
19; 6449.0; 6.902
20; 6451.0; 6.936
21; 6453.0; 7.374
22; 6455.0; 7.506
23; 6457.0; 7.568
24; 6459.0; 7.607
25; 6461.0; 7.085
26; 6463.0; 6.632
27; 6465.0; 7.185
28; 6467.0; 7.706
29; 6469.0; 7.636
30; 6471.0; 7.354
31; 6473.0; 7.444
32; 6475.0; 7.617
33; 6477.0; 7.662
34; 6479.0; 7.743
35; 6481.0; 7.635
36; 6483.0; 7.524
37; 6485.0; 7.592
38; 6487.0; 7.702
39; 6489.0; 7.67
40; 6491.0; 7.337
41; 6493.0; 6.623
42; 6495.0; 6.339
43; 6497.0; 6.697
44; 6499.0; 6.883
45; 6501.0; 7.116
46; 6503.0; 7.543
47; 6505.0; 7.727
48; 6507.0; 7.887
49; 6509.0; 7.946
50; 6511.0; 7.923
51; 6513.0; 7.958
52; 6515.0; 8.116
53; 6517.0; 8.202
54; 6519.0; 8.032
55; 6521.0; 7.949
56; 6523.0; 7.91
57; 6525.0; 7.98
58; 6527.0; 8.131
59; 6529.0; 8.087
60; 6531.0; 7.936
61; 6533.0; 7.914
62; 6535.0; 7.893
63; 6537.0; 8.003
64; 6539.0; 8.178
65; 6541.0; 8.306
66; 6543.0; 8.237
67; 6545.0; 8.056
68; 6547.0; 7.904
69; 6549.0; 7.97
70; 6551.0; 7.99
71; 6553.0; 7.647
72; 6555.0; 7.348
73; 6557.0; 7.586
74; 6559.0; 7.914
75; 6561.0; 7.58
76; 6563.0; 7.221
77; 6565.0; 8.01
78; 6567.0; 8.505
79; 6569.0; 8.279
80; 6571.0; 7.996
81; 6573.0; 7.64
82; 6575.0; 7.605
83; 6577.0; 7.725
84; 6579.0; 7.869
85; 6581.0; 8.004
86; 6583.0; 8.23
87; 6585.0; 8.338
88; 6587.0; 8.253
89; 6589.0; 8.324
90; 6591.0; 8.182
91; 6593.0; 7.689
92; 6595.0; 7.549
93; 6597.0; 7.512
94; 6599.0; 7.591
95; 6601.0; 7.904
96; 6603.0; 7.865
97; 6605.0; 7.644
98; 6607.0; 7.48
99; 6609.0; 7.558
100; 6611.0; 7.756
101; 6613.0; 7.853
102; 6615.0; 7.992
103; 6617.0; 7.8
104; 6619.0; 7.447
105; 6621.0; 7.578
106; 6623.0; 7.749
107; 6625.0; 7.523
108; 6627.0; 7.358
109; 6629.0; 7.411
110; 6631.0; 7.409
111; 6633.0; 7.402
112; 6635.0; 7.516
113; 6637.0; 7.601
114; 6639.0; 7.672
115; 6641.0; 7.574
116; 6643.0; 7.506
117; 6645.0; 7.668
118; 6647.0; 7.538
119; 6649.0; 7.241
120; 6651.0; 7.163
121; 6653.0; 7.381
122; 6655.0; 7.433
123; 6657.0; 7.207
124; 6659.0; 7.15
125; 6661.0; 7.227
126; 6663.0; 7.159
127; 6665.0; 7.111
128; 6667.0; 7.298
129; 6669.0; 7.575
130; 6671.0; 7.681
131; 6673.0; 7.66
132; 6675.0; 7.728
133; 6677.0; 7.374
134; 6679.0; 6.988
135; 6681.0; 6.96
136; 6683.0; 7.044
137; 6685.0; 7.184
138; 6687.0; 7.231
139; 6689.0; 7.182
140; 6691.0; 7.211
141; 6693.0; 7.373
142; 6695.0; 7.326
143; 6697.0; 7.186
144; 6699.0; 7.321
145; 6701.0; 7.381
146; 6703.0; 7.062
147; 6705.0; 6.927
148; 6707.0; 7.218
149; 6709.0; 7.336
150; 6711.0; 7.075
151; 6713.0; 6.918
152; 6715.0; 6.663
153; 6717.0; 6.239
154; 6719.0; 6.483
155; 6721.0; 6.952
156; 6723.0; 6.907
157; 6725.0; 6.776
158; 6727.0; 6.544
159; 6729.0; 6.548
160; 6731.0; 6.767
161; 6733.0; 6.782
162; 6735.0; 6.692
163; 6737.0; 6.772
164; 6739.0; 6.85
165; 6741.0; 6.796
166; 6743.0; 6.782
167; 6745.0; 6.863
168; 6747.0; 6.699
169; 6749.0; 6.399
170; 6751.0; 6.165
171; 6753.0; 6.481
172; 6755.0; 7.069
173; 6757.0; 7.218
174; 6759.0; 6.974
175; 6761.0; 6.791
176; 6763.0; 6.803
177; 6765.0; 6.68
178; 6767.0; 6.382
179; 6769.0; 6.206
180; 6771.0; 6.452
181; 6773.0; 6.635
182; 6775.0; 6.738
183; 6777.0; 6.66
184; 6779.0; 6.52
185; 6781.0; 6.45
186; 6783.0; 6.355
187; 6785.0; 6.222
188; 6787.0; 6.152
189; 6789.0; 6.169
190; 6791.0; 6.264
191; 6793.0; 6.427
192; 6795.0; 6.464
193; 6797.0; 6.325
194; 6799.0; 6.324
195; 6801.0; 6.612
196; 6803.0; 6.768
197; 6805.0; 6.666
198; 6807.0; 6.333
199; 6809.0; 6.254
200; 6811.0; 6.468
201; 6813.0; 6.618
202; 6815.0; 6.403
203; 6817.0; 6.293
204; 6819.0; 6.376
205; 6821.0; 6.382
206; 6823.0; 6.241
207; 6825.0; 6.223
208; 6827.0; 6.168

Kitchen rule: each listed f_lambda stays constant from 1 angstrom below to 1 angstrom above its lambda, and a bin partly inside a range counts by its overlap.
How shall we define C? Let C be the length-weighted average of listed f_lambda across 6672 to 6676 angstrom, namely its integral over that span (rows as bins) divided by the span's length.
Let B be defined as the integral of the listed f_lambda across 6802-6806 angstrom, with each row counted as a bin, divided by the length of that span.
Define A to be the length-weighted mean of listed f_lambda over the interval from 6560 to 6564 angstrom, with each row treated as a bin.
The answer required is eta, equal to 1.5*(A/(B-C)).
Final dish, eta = -11.4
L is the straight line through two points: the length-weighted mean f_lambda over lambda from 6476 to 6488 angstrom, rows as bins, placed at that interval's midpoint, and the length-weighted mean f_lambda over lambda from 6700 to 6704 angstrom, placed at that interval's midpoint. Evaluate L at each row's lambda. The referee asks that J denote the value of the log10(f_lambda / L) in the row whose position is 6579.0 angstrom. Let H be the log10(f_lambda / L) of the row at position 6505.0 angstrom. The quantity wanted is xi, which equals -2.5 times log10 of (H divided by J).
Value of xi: 1.3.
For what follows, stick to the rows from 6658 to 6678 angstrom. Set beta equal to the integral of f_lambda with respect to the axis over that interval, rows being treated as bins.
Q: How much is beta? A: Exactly 148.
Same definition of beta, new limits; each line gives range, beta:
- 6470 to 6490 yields 152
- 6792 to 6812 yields 129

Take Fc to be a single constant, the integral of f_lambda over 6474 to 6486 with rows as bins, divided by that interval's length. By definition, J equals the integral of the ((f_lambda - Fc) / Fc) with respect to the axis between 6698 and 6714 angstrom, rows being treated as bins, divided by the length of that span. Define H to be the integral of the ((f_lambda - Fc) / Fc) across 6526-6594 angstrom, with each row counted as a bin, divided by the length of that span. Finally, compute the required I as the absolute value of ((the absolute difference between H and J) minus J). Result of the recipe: 0.167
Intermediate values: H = 0.043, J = -0.06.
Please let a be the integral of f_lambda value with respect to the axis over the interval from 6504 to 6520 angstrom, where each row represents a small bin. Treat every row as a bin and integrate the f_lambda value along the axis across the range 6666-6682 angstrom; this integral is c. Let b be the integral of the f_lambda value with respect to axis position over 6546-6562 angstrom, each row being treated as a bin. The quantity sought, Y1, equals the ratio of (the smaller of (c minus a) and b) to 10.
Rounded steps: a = 128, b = 124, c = 119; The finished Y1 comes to -0.9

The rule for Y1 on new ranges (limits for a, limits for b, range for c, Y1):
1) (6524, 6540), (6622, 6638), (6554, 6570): -0.3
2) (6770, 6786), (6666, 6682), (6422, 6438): 0.9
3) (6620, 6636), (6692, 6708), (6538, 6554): 0.9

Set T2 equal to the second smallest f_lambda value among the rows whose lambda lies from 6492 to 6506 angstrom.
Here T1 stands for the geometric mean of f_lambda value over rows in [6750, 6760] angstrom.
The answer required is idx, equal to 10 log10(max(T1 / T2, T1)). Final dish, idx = 8.3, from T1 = 6.8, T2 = 6.623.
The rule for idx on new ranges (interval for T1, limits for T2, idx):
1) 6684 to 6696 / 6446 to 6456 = 8.6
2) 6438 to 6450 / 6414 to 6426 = 8.5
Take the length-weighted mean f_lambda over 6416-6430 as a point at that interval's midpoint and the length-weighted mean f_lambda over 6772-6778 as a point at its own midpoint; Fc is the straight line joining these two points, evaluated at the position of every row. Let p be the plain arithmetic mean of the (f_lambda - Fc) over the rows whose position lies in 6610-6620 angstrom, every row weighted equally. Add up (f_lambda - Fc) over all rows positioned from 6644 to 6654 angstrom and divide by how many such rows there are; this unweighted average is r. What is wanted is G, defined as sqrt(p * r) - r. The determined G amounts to 0.14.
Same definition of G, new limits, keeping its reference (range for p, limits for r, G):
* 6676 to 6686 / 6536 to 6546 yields -0.56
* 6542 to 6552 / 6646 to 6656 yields 0.22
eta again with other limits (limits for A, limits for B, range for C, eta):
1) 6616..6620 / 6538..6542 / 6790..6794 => 6.0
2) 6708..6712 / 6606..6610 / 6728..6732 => 12.5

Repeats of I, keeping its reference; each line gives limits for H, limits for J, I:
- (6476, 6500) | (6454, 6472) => 0.045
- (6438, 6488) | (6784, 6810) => 0.291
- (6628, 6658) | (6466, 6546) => 0.024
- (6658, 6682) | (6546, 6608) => 0.040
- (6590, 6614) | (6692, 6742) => 0.198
